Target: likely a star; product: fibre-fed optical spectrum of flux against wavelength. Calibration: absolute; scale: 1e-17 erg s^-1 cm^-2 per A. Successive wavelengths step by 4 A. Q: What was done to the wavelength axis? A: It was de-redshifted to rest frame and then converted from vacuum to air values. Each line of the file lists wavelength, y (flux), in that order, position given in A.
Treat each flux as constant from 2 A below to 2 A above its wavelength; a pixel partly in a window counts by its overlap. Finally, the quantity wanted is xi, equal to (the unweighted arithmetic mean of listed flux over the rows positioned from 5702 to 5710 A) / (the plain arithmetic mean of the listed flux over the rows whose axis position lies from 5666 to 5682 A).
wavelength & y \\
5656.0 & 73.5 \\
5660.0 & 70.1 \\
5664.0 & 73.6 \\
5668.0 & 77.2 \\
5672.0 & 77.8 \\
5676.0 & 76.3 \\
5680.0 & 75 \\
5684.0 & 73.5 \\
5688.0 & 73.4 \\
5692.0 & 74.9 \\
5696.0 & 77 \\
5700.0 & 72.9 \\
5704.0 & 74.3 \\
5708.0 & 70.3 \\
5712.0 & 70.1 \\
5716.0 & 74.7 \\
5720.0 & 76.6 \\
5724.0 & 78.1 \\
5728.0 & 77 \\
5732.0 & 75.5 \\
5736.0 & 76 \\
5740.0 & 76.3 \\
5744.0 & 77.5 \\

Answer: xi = 0.94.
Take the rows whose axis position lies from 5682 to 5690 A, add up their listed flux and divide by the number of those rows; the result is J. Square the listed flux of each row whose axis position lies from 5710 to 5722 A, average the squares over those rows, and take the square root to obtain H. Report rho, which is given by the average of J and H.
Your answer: 73.7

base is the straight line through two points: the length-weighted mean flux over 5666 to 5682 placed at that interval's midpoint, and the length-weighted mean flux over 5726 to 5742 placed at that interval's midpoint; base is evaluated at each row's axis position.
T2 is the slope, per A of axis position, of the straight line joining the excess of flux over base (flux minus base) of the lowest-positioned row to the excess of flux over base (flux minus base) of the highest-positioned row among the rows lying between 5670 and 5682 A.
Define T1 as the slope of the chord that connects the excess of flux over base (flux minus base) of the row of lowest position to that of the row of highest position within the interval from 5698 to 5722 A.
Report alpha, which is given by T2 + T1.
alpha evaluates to -0.15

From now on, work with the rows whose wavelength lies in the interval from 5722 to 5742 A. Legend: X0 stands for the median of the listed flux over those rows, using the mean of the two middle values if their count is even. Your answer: 76.3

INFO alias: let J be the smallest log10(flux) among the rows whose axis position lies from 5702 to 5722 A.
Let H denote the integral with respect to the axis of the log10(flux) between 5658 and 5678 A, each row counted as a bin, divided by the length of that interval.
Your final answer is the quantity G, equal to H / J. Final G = 1.02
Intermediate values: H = 1.87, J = 1.85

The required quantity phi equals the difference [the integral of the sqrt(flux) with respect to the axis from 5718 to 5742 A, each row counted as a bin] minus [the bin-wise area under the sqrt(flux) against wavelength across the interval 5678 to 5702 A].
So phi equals 3.0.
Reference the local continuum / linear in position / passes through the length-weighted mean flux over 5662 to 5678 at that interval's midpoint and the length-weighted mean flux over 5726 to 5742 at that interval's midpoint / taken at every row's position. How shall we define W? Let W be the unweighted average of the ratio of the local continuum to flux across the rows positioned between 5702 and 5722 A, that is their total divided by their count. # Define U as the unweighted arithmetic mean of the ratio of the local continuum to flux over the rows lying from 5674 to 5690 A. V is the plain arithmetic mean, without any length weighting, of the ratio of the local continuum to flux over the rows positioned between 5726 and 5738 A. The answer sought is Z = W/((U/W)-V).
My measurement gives -54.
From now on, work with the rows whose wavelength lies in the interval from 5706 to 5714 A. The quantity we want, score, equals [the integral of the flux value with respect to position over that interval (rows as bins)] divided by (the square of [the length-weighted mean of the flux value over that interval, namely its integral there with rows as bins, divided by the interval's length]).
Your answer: 0.114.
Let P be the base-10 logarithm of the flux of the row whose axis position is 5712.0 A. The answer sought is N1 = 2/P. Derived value 1.08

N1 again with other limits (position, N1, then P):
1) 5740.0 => 1.06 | 1.883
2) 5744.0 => 1.06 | 1.889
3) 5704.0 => 1.07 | 1.871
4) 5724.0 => 1.06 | 1.893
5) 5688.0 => 1.07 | 1.866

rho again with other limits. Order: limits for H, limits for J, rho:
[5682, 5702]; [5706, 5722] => 73.6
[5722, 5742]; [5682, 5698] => 75.6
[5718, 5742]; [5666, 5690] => 76.1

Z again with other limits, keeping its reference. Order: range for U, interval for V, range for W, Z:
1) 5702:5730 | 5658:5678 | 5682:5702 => -57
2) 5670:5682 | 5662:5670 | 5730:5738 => -53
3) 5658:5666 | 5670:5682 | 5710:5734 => 20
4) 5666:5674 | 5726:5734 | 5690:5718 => -20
